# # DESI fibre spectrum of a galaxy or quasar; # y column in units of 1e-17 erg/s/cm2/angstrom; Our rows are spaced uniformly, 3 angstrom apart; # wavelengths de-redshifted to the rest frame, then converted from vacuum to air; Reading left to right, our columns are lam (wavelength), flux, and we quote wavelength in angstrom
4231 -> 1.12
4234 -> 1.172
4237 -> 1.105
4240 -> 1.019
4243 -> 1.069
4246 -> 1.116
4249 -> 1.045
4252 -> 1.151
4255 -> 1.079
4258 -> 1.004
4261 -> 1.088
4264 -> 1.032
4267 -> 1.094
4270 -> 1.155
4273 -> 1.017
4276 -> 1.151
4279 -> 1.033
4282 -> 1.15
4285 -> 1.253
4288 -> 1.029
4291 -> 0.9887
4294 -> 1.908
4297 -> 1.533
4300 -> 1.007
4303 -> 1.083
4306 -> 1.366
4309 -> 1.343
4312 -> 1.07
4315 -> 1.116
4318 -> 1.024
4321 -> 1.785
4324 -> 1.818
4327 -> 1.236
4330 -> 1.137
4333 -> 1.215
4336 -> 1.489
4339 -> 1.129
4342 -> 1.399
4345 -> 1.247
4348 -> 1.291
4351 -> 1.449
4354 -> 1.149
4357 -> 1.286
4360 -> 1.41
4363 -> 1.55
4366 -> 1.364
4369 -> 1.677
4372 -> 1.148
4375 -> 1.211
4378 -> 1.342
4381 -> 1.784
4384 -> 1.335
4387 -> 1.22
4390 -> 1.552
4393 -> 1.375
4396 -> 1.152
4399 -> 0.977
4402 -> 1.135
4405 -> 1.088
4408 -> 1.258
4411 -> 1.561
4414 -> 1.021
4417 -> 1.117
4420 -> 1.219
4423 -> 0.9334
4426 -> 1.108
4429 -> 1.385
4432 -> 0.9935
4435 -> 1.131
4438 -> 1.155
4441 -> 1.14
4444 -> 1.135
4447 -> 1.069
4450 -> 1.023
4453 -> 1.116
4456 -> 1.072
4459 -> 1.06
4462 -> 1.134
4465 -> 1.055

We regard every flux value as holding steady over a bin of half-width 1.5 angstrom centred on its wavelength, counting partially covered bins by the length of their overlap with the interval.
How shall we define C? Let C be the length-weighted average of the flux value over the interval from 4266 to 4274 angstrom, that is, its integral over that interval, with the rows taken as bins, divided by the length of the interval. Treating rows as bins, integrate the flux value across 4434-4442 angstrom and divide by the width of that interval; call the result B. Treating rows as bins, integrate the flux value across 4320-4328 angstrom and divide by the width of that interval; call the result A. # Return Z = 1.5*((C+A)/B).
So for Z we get 3.6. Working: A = 1.63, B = 1.14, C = 1.09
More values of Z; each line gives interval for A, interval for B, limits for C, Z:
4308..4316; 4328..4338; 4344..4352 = 2.9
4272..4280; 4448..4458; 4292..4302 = 3.5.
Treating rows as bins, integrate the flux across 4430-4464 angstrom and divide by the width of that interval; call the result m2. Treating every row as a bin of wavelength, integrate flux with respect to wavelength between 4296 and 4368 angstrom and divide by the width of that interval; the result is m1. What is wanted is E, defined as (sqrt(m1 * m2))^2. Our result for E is 1.44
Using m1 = 1.31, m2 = 1.10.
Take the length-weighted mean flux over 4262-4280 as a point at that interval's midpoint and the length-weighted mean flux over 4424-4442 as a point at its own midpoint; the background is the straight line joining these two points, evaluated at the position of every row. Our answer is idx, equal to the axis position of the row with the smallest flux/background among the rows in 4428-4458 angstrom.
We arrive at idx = 4432 angstrom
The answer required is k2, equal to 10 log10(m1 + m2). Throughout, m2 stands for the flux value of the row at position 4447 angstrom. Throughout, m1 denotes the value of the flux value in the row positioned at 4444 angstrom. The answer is 3.4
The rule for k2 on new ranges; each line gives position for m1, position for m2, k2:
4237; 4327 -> 3.7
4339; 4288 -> 3.3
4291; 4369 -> 4.3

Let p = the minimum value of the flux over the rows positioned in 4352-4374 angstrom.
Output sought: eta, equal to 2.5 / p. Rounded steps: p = 1.148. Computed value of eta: 2.18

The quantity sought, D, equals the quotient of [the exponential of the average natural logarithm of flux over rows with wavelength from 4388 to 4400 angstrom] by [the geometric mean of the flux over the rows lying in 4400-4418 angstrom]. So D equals 1.05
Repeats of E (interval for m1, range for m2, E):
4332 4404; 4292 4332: 1.77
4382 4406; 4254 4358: 1.53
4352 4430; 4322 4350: 1.72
